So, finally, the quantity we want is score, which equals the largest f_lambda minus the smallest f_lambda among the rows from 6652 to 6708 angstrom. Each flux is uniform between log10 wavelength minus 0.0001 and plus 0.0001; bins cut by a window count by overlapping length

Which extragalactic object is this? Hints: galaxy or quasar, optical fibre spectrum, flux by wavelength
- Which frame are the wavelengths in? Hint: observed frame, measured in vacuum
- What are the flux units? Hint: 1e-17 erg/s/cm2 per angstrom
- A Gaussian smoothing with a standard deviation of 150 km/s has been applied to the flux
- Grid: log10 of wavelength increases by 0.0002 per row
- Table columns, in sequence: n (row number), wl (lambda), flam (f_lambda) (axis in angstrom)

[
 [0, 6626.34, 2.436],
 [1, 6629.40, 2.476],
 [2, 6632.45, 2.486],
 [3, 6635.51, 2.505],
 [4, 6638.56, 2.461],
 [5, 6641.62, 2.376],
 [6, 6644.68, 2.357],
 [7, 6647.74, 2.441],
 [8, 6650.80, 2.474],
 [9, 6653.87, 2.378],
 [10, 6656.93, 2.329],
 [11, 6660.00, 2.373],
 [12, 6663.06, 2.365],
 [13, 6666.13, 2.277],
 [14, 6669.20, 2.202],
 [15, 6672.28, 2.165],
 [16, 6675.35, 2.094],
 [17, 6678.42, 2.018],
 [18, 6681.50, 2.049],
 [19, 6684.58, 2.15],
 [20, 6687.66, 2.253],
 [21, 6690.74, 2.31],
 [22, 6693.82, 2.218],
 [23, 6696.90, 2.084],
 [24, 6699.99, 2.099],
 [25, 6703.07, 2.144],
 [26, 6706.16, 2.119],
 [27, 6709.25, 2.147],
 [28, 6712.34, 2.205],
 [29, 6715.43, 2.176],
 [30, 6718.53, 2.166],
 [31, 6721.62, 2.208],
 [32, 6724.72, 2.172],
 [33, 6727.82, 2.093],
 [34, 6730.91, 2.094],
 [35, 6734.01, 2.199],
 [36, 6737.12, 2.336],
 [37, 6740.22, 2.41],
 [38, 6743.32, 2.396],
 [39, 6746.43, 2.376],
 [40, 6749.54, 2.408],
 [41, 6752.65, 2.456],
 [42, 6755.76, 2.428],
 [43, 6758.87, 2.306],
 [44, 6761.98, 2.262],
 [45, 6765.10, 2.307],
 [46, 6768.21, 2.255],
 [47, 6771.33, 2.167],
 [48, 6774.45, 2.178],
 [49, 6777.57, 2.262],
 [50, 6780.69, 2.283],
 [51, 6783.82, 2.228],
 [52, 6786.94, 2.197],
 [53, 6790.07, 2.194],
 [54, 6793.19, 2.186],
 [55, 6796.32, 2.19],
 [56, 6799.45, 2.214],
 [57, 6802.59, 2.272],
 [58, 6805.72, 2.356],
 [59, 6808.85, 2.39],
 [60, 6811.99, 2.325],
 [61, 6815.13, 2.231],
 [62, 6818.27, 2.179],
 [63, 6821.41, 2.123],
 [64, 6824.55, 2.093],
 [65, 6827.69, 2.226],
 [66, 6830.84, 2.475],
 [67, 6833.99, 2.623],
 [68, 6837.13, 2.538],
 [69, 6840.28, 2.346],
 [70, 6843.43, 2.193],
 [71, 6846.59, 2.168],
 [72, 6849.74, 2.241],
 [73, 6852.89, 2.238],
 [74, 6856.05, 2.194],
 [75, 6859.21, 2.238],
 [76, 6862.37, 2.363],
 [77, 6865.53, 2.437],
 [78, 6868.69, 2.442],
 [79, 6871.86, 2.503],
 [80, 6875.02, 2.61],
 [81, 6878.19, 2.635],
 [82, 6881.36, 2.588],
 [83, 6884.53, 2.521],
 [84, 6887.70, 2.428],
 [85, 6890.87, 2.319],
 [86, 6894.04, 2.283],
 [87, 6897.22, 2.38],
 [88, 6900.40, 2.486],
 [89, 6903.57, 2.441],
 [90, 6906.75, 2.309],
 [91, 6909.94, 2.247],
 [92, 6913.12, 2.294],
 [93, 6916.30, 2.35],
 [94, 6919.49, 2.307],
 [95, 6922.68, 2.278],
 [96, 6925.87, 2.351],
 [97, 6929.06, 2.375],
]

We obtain 0.36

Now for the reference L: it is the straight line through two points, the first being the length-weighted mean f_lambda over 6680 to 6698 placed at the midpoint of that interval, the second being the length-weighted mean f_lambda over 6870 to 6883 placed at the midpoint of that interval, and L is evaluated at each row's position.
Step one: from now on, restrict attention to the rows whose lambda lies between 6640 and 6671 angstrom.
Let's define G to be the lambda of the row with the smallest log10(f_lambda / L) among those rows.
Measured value 6669.20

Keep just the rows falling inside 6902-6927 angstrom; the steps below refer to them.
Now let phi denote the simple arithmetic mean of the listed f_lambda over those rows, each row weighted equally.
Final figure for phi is 2.32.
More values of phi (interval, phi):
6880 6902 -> 2.43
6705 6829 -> 2.25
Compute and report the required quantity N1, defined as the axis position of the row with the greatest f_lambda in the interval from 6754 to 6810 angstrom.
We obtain 6755.76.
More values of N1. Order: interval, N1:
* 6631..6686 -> 6635.51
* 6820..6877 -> 6833.99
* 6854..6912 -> 6878.19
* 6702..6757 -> 6752.65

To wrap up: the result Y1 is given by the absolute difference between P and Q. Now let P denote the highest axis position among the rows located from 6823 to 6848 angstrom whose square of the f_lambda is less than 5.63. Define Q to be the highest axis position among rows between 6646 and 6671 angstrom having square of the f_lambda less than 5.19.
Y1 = 177.4 angstrom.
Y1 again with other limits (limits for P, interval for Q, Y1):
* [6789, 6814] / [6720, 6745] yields 78.0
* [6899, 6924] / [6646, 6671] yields 253.5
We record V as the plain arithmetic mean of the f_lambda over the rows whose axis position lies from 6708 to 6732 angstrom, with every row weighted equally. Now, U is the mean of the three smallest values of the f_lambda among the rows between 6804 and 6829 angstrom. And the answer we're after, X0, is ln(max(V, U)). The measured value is 0.77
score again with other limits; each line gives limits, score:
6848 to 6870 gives 0.25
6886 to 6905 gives 0.20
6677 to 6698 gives 0.29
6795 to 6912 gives 0.54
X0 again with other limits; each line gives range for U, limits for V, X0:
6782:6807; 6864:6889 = 0.92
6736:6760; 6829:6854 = 0.86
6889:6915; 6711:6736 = 0.82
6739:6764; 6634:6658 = 0.88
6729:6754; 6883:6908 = 0.87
